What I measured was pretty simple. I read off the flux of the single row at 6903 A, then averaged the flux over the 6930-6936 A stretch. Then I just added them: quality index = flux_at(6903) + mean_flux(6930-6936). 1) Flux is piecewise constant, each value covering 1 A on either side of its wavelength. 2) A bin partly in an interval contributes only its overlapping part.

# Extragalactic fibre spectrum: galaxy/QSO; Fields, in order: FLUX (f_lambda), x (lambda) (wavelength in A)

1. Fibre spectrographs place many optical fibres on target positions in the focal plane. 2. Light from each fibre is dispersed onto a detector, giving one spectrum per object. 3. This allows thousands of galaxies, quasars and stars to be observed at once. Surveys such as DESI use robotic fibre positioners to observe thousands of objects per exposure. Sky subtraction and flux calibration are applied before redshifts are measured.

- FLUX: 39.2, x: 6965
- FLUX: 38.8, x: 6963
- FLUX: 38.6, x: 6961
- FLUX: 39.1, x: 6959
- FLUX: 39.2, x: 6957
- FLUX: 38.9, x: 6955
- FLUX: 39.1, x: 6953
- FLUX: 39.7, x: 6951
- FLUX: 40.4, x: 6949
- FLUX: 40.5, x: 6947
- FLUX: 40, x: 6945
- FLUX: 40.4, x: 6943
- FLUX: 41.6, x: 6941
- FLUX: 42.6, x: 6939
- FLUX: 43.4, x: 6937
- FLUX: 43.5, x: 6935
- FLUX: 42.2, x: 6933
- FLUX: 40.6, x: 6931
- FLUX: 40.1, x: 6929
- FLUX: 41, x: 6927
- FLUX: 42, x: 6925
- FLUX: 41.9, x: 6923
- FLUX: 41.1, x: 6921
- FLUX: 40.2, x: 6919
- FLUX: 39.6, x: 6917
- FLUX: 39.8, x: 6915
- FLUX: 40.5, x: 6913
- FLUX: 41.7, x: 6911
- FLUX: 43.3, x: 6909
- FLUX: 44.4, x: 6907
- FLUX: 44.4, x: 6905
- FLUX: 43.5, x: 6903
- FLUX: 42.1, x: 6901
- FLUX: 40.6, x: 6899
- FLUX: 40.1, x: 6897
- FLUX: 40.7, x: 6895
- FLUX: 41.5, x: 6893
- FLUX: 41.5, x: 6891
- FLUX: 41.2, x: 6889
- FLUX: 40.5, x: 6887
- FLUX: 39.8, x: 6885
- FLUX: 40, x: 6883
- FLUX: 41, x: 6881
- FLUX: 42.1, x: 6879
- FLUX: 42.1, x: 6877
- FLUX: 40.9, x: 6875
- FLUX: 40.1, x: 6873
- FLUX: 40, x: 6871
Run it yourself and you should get 85.6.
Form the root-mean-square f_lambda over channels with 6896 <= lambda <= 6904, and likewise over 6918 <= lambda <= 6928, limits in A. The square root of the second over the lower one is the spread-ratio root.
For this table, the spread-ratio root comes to 0.996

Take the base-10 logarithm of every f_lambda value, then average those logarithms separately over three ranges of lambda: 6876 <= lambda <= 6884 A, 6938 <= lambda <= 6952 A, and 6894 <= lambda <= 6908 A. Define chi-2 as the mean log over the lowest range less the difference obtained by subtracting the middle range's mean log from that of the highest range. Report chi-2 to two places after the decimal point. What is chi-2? 1.63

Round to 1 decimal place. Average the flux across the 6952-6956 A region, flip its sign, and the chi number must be -39.0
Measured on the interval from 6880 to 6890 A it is -40.5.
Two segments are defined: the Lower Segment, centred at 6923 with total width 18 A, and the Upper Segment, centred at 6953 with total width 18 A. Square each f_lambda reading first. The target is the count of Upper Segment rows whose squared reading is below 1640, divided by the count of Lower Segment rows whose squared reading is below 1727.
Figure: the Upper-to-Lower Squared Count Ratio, 1.1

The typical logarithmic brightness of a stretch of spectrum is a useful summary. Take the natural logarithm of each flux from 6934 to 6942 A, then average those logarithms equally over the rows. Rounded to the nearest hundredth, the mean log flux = 3.76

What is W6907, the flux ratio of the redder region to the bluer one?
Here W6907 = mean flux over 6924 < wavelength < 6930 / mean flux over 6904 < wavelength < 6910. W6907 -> 0.93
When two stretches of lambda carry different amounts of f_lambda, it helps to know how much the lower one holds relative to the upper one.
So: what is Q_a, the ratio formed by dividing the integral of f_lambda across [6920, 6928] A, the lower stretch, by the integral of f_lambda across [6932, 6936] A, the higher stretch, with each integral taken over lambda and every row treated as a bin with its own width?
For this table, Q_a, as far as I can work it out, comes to 1.9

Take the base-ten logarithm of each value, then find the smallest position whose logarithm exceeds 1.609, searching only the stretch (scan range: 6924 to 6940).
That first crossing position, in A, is 6925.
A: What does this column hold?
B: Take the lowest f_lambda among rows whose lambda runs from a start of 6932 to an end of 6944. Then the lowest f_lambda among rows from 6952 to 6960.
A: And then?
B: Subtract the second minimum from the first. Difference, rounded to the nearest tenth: 1.5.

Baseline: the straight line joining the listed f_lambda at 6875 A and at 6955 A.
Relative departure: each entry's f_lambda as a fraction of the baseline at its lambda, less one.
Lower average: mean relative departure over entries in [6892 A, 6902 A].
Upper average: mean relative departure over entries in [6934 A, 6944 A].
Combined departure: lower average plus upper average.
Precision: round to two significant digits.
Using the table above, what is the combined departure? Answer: 0.092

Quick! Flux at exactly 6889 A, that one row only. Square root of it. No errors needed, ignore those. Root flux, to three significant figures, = 6.42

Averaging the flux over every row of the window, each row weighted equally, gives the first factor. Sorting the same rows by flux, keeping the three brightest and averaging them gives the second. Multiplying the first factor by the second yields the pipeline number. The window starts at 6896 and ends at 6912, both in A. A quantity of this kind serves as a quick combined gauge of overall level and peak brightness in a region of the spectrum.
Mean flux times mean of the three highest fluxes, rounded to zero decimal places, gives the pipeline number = 1875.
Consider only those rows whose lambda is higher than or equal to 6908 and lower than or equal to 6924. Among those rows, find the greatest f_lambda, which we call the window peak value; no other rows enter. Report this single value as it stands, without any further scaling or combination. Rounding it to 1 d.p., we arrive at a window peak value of 43.3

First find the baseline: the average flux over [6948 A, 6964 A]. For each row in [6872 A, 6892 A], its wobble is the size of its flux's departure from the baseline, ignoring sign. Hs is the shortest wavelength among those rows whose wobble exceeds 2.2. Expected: 6877 A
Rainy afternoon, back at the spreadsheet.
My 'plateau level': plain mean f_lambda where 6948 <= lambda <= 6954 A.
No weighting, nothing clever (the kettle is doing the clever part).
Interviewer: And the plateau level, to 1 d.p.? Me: 39.7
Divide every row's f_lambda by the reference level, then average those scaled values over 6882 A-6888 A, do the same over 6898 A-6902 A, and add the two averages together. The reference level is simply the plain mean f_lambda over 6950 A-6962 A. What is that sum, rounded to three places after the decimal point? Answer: 2.083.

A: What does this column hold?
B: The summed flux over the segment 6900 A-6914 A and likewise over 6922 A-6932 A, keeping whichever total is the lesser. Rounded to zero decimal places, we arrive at 206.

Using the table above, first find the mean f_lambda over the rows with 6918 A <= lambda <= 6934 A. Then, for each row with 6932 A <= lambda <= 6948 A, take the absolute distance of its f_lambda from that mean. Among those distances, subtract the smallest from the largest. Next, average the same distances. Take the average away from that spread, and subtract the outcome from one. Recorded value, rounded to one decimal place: 0.4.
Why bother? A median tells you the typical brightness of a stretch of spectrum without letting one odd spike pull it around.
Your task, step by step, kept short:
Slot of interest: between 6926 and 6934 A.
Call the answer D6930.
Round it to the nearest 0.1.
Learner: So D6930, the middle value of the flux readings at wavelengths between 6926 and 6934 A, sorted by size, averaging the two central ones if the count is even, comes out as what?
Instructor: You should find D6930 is 40.8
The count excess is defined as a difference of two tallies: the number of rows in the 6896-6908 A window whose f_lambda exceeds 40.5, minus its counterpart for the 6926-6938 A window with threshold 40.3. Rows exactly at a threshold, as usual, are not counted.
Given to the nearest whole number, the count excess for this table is 0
